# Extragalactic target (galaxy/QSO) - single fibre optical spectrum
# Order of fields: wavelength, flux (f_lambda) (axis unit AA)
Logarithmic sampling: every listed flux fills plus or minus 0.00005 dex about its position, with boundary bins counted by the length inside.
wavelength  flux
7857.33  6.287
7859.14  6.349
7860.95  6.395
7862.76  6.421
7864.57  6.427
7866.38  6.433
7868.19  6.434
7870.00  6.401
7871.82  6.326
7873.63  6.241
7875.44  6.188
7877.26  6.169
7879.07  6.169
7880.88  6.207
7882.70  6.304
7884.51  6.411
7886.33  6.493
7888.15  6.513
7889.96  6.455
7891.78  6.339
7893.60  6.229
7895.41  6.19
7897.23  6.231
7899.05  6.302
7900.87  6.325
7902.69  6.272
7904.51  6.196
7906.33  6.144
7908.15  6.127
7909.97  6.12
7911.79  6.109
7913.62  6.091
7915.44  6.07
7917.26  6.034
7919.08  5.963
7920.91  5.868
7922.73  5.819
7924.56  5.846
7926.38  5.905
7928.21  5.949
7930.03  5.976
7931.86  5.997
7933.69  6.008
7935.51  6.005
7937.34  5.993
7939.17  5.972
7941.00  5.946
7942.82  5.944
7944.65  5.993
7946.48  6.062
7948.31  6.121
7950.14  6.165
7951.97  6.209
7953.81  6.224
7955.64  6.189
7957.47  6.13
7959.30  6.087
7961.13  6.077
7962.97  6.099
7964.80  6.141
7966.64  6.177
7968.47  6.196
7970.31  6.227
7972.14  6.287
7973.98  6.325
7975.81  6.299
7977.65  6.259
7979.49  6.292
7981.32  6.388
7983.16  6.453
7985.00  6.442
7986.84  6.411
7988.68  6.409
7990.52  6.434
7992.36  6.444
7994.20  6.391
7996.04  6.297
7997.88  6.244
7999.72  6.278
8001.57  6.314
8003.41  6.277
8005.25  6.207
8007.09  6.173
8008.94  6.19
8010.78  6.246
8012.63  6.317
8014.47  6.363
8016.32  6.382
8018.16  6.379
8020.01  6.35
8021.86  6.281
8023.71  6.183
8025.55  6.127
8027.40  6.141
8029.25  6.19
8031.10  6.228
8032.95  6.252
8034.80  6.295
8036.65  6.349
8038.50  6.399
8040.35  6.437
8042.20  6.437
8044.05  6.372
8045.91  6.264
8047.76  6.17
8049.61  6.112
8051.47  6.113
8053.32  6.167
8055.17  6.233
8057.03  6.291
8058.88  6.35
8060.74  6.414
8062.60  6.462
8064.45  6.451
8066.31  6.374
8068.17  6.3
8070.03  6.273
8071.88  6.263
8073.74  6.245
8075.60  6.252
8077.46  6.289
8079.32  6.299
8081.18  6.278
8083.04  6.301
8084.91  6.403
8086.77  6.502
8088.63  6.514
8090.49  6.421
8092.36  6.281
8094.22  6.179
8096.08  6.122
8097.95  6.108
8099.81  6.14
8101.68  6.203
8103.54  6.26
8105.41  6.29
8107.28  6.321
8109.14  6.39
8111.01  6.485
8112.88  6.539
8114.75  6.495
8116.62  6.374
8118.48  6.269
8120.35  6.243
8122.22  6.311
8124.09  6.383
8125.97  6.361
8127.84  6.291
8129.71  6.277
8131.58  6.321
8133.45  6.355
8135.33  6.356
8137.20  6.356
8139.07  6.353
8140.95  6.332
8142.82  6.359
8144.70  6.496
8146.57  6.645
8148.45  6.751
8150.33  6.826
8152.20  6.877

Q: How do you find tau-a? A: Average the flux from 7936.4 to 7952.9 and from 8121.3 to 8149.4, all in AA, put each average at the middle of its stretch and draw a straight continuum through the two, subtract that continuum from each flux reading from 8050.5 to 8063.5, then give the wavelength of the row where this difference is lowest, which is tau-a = 8051.47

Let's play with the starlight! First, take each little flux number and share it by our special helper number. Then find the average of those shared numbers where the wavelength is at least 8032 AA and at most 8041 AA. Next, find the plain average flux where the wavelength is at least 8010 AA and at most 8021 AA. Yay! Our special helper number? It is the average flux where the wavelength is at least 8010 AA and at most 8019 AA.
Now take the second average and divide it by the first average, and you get 6.33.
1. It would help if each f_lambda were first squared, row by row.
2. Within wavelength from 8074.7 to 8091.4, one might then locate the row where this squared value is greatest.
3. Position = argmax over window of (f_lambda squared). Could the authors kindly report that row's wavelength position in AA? 8088.63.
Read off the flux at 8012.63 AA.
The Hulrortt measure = 6.317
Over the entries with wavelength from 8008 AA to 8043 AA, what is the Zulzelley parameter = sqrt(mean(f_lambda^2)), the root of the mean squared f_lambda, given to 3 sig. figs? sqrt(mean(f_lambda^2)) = 6.29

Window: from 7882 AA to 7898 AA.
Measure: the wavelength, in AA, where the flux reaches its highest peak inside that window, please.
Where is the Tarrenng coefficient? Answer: 7888.15 AA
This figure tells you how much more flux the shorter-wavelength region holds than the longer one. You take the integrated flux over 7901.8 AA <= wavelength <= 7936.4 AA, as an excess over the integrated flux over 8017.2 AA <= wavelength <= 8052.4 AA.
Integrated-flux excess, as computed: -12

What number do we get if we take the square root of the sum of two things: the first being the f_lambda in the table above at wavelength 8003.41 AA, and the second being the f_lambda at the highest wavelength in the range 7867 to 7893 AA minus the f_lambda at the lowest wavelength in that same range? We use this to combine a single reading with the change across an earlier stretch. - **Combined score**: 2.49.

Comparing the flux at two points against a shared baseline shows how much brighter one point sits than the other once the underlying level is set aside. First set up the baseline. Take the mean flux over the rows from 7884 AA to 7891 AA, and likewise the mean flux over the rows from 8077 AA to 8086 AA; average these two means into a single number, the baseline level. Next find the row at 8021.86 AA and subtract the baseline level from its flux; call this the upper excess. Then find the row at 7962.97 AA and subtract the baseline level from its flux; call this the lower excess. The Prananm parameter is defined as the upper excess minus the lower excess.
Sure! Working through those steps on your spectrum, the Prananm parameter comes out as 0.18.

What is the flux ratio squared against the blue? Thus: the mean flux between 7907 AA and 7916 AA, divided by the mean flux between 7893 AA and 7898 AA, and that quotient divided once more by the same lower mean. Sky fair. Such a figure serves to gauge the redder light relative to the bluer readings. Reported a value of 0.158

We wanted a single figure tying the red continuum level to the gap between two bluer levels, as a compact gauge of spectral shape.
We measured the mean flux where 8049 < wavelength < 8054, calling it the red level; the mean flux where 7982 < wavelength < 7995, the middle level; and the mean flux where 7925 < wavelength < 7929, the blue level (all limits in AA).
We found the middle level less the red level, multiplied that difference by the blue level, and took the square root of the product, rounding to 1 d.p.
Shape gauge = 1.3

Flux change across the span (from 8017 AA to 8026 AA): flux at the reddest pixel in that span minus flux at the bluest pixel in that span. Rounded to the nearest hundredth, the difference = -0.25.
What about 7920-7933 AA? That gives 0.13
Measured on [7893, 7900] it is 0.07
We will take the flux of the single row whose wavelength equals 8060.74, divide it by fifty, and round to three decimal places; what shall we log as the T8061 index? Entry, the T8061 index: 0.128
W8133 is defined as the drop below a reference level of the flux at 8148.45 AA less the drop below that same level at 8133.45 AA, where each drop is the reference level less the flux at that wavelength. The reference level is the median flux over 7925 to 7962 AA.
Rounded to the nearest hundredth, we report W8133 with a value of -0.40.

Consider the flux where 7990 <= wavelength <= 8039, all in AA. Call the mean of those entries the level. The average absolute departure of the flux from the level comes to 0.073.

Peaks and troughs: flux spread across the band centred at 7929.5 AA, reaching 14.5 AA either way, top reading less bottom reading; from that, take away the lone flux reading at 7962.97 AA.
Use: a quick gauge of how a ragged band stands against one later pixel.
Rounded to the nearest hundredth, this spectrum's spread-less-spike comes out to -5.85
